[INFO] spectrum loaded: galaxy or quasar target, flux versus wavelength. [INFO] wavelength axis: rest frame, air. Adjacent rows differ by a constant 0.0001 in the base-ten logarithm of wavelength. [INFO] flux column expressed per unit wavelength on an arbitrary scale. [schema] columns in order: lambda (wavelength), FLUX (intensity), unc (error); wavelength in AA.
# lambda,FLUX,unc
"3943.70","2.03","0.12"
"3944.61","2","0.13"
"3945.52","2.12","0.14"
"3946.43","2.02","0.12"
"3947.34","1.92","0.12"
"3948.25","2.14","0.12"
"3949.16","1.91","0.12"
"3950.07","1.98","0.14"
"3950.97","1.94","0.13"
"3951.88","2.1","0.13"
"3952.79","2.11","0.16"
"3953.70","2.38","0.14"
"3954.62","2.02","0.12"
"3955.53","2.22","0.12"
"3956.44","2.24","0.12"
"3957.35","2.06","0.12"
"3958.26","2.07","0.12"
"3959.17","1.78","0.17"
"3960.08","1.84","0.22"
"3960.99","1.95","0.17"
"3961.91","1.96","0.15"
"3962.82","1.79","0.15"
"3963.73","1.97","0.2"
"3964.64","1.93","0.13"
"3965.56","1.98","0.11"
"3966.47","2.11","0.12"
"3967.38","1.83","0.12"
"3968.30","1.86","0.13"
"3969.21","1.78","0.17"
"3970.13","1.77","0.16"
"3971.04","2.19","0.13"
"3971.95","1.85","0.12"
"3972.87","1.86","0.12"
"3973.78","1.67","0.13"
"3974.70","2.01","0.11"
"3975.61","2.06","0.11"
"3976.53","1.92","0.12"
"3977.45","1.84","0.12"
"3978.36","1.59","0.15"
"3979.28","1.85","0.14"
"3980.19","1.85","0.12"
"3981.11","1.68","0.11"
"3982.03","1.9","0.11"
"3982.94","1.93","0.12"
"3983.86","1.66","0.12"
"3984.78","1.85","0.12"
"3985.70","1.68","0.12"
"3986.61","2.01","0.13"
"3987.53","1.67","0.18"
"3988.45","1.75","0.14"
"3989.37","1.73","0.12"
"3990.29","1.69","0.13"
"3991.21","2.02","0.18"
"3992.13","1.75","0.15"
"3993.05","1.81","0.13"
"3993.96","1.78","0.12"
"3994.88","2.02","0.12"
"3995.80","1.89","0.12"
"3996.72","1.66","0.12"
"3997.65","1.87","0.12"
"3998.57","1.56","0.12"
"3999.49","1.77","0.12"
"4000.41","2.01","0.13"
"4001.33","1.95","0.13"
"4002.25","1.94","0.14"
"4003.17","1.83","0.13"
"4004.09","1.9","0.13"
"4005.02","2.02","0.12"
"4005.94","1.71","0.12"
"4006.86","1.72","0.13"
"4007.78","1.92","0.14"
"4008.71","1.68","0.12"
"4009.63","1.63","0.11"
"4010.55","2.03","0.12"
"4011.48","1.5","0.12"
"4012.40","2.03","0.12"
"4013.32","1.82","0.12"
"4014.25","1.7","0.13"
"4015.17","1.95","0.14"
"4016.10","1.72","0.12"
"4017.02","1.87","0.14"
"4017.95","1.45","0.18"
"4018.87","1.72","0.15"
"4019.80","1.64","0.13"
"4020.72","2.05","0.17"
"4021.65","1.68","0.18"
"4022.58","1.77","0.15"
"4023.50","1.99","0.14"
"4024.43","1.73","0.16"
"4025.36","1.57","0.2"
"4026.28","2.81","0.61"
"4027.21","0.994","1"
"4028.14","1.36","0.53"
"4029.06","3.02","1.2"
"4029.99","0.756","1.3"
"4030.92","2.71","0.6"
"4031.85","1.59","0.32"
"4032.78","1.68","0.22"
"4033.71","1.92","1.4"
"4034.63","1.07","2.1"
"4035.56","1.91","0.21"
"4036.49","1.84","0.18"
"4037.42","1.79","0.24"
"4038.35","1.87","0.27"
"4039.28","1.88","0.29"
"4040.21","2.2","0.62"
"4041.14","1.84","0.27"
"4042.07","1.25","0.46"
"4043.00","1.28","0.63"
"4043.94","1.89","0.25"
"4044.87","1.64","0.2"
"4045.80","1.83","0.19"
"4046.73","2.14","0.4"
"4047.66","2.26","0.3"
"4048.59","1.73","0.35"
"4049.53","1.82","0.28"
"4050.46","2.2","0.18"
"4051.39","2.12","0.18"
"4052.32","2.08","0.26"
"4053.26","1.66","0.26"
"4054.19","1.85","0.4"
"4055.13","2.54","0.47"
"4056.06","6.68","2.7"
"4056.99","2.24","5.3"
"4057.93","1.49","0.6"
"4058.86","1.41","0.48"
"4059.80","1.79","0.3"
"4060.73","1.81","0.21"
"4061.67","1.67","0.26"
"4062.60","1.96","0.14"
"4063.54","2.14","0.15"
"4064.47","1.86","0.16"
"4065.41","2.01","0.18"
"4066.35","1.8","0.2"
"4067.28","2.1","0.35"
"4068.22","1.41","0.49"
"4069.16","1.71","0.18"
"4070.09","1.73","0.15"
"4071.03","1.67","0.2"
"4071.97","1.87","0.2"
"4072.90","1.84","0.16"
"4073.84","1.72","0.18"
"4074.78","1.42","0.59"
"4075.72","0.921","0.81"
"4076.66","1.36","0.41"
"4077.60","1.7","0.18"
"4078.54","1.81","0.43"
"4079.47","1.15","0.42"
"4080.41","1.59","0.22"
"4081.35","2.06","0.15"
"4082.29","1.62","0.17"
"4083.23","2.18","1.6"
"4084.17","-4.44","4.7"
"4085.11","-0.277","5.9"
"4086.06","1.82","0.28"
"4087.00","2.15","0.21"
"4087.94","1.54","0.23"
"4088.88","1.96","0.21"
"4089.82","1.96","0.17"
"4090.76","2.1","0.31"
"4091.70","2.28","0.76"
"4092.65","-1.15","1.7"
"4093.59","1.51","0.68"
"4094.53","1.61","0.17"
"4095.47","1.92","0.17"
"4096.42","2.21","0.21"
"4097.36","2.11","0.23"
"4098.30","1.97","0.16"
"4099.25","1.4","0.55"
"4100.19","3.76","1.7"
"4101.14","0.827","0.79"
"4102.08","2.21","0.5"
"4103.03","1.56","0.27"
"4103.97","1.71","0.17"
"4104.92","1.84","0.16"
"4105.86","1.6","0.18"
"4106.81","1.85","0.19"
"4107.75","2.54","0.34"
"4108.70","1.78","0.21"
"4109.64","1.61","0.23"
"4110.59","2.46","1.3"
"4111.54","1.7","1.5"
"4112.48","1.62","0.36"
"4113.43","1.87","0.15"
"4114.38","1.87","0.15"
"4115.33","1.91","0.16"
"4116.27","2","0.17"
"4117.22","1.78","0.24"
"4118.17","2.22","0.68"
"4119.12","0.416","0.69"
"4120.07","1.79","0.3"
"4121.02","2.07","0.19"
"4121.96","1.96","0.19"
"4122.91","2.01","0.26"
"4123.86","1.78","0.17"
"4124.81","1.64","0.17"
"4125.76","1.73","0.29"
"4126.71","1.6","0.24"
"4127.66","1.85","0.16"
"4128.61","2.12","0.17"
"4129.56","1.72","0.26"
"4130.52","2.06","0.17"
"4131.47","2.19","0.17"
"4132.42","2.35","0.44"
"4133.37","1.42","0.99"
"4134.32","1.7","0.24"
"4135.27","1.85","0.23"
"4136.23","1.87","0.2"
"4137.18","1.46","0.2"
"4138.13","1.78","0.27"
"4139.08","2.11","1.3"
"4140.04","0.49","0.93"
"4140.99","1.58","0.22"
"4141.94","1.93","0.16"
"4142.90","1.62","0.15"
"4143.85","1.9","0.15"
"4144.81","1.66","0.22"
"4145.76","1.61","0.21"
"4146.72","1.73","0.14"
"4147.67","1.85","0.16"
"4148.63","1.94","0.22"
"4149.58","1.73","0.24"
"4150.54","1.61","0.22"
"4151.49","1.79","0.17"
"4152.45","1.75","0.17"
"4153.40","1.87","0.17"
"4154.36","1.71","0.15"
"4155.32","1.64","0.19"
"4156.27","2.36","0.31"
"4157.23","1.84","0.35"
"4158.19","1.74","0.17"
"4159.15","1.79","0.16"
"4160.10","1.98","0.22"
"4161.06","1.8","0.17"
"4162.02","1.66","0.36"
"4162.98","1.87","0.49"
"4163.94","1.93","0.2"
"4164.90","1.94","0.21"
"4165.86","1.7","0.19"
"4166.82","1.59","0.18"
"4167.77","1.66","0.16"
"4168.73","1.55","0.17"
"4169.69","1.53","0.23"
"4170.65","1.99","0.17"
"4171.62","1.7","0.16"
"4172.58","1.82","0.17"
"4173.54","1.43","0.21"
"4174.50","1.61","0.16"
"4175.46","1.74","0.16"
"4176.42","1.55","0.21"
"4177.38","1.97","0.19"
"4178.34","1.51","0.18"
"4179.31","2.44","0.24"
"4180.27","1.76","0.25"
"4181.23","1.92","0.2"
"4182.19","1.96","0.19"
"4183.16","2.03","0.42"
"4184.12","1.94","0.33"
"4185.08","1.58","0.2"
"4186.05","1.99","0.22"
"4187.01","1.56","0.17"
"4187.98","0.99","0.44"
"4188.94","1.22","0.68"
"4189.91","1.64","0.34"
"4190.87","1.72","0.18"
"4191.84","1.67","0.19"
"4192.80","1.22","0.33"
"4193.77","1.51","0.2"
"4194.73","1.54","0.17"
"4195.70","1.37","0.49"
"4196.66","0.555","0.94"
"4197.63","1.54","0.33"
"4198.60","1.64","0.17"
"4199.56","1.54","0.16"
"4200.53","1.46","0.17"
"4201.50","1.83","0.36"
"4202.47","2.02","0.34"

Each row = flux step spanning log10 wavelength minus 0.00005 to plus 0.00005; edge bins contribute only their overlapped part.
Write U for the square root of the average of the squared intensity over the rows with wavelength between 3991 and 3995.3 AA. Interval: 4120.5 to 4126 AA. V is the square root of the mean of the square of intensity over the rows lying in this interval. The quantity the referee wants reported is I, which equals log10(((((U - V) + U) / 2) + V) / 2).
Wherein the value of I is 0.149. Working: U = 1.88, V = 1.87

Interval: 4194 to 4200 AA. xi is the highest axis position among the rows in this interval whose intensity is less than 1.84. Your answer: 4199.56 AA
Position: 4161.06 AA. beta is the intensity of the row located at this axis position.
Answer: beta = 1.8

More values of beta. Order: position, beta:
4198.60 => 1.64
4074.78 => 1.42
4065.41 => 2.01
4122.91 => 2.01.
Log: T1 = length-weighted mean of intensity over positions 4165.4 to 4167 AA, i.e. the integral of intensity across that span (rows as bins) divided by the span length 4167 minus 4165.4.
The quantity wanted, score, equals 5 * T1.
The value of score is 8.3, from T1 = 1.65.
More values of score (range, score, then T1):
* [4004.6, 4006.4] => 9.3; 1.87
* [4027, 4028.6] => 6.1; 1.21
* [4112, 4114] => 8.8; 1.75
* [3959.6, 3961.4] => 9.5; 1.90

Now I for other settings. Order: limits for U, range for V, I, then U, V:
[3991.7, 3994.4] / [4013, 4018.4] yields 0.124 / 1.78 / 1.76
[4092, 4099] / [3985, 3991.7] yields 0.133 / 1.82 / 1.80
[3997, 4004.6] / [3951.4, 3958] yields 0.167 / 1.86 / 2.16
